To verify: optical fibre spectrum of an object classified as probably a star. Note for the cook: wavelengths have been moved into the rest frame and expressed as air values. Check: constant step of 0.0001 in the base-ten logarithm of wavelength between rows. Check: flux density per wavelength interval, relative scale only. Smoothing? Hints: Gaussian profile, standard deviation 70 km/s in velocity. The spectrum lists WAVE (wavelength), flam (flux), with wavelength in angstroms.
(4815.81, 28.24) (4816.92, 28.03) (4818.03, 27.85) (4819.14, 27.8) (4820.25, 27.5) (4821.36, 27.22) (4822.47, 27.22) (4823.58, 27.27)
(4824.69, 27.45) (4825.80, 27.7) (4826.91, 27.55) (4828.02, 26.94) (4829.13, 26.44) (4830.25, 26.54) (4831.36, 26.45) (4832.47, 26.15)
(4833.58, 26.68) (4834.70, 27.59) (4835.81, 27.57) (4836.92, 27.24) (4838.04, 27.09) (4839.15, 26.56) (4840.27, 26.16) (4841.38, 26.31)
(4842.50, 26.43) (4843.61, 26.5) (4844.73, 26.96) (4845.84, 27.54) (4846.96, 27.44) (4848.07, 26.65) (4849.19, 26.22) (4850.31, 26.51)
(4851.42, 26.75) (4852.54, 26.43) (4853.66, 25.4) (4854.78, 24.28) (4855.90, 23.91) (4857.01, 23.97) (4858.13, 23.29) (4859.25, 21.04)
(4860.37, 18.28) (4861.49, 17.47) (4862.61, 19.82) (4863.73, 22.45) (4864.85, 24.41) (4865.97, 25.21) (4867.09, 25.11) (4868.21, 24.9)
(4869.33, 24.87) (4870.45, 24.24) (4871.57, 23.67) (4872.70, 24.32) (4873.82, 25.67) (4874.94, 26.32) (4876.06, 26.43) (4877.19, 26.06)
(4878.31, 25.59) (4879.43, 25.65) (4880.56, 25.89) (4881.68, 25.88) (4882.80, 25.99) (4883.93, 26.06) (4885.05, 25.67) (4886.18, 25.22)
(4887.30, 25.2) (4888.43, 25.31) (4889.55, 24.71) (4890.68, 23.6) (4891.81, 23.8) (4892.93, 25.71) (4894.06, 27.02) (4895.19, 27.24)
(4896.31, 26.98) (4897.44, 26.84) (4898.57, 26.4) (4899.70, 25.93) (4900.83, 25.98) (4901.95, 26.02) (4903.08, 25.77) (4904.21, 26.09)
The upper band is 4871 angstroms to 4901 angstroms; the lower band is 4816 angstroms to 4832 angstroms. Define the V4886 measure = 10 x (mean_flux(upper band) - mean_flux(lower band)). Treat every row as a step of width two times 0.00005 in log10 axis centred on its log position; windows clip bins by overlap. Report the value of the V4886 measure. -16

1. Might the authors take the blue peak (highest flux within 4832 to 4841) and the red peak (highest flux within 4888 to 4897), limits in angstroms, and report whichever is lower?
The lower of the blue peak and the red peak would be 27.2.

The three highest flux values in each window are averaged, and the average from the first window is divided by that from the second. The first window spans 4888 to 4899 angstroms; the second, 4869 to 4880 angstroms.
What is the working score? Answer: 1.03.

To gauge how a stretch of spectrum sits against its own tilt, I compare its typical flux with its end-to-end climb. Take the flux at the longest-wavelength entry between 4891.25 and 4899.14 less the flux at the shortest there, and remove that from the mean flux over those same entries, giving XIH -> 23.7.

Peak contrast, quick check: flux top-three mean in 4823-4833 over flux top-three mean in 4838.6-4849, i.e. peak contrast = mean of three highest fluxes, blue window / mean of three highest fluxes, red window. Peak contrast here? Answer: 1.01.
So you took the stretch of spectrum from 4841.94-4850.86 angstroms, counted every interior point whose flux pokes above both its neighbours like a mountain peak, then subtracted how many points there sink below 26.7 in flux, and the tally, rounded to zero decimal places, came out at -4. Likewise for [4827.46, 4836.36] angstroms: -3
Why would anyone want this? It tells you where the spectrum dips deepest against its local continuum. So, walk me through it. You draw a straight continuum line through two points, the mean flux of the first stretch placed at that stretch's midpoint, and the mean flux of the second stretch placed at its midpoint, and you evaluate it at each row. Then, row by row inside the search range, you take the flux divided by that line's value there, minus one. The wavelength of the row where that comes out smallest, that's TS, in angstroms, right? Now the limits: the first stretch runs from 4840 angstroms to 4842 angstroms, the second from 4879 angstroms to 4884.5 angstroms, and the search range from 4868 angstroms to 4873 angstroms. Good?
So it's 4871.57 angstroms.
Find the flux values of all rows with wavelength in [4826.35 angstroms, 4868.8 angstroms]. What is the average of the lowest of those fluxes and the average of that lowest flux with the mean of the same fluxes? 19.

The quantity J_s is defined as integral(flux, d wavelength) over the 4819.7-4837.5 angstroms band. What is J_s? 482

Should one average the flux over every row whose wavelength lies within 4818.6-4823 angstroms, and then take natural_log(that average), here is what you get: 3.31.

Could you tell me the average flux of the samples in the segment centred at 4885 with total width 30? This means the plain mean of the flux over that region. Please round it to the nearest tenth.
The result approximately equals 25.6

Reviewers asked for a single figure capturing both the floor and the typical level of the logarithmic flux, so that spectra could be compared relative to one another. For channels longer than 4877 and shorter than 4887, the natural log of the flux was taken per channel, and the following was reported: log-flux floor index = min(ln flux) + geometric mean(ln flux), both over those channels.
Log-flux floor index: 6.48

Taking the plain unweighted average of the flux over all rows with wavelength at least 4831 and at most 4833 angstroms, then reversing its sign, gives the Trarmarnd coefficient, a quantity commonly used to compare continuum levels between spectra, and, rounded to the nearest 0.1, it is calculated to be -26.3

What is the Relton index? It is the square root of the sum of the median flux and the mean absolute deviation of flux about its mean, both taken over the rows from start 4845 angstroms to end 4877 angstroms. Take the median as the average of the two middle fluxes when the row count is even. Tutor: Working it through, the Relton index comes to 5.17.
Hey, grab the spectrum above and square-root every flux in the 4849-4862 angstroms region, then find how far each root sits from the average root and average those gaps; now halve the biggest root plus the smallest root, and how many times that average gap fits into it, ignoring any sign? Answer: 18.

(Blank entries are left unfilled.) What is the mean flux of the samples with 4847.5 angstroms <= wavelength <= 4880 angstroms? 24.3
